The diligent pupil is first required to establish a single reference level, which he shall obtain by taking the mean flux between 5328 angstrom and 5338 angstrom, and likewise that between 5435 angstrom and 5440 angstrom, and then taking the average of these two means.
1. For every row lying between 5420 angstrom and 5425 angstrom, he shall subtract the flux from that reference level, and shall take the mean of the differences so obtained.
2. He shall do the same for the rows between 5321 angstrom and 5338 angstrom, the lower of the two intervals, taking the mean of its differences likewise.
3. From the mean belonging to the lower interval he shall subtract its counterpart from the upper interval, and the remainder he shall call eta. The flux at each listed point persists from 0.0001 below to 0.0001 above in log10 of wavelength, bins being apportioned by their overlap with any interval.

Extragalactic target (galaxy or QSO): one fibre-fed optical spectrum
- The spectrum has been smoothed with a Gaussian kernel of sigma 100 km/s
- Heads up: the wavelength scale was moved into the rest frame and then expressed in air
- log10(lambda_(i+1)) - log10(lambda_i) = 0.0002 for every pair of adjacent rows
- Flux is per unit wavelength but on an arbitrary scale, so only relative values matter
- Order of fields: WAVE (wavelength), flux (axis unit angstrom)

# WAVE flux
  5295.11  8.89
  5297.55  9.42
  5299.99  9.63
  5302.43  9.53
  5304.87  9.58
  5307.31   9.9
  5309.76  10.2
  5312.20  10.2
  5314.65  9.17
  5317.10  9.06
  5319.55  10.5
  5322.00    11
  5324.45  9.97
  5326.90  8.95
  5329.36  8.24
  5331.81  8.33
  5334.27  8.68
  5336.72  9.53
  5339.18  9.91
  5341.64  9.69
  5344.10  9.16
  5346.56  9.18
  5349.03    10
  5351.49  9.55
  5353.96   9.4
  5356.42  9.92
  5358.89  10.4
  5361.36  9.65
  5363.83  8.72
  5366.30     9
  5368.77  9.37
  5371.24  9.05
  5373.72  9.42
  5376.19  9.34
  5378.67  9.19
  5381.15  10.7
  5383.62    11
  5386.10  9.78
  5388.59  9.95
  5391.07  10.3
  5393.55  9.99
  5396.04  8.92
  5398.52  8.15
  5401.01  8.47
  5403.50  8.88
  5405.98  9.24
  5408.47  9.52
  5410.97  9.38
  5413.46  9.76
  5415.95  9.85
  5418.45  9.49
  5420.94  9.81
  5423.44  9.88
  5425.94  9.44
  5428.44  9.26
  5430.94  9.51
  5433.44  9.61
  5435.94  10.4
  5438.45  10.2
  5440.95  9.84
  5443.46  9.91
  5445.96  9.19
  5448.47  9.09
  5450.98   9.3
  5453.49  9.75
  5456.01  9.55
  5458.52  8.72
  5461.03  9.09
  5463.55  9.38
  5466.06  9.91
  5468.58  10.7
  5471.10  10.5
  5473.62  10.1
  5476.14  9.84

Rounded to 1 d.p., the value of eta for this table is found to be 0.6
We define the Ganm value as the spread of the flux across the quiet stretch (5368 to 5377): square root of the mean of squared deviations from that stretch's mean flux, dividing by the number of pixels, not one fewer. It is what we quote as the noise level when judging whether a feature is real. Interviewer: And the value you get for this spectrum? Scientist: 0.14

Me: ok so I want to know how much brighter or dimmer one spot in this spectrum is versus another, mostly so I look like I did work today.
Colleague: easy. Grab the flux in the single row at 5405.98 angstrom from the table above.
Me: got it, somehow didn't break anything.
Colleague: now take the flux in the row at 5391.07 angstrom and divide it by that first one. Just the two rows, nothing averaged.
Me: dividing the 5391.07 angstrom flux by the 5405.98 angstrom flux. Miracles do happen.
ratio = 1.11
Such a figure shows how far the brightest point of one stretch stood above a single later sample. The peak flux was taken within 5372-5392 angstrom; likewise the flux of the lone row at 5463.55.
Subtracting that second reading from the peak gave 1.6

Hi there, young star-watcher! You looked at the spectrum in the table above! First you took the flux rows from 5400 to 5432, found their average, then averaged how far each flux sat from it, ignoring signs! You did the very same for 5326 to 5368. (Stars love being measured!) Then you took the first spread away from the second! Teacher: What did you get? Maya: 0.21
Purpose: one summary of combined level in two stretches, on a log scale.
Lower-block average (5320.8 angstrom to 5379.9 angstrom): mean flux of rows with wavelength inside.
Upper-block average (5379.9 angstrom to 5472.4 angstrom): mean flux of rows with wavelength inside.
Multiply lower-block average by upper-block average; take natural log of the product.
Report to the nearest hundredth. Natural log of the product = 4.51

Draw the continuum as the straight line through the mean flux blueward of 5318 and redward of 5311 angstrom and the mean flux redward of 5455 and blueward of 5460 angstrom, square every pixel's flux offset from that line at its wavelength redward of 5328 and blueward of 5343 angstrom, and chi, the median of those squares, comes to 0.4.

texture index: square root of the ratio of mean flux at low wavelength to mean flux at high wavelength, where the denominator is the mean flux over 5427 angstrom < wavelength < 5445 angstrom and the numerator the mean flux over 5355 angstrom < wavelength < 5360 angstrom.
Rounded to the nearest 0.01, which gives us 1.02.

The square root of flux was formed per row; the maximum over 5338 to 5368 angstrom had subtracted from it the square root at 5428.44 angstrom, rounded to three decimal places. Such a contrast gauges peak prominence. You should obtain 0.182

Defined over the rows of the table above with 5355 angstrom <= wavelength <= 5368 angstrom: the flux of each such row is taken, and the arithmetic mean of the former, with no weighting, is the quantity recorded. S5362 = 9.5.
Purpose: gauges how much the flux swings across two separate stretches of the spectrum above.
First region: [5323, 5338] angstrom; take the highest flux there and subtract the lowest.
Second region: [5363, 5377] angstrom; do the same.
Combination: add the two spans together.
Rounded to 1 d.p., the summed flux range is 2.4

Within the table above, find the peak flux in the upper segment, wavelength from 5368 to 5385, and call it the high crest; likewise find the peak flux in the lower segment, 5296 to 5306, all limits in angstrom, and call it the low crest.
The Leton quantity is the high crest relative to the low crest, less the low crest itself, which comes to -8.49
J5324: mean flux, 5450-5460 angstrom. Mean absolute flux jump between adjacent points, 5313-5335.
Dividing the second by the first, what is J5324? 0.070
